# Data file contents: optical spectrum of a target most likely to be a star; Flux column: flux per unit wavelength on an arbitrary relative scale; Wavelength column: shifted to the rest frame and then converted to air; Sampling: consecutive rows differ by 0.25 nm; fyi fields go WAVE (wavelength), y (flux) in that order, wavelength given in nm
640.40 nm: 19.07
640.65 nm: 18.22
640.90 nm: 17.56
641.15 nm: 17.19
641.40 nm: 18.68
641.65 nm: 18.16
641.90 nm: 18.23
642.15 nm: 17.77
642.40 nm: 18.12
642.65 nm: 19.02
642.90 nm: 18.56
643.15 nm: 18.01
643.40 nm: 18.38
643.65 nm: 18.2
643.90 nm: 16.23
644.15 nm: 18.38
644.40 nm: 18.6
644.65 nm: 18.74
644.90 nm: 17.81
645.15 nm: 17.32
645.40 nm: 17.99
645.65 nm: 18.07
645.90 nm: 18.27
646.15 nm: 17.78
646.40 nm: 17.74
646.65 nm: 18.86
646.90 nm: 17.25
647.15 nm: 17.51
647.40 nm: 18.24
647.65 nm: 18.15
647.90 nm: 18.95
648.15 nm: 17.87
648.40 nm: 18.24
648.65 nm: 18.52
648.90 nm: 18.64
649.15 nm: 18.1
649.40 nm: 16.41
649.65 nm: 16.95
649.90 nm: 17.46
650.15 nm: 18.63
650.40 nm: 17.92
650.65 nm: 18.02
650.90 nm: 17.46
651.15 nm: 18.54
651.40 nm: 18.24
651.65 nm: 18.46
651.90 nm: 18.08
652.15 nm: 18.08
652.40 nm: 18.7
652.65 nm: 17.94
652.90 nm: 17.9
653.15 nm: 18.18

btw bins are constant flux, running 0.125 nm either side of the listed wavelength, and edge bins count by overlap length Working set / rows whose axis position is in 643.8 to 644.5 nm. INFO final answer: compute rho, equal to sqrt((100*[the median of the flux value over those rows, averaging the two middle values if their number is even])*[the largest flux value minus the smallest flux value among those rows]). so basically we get 66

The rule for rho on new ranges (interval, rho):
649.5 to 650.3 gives 54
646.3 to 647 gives 53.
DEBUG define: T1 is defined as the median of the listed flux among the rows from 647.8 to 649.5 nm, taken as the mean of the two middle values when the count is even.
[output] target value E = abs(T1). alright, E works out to 18.24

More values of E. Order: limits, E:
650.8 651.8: 18.35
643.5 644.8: 18.38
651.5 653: 18.08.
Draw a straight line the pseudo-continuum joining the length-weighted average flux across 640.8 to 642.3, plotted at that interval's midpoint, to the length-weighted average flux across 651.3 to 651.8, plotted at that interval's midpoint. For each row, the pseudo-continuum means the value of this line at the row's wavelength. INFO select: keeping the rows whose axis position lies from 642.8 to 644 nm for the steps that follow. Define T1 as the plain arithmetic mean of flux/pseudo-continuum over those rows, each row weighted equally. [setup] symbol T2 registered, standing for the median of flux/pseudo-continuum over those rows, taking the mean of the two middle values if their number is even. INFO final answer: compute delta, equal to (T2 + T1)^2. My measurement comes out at 4.01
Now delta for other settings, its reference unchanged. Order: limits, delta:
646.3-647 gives 3.87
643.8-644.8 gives 4.08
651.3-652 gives 3.96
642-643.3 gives 4.10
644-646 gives 4.03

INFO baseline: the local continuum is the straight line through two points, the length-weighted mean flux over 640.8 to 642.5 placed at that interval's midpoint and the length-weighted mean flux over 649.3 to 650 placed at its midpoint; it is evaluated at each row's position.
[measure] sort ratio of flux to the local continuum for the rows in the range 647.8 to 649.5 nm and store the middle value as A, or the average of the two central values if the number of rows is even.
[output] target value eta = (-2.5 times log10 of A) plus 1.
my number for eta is 0.93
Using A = 1.07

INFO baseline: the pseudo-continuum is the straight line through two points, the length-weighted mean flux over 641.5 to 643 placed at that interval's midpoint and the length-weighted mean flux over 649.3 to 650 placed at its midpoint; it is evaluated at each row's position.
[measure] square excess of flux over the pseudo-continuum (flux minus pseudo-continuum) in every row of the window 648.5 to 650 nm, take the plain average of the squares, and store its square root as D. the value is 1.01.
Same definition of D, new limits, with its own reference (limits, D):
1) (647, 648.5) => 0.99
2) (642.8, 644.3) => 0.77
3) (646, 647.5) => 0.68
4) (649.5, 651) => 1.07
